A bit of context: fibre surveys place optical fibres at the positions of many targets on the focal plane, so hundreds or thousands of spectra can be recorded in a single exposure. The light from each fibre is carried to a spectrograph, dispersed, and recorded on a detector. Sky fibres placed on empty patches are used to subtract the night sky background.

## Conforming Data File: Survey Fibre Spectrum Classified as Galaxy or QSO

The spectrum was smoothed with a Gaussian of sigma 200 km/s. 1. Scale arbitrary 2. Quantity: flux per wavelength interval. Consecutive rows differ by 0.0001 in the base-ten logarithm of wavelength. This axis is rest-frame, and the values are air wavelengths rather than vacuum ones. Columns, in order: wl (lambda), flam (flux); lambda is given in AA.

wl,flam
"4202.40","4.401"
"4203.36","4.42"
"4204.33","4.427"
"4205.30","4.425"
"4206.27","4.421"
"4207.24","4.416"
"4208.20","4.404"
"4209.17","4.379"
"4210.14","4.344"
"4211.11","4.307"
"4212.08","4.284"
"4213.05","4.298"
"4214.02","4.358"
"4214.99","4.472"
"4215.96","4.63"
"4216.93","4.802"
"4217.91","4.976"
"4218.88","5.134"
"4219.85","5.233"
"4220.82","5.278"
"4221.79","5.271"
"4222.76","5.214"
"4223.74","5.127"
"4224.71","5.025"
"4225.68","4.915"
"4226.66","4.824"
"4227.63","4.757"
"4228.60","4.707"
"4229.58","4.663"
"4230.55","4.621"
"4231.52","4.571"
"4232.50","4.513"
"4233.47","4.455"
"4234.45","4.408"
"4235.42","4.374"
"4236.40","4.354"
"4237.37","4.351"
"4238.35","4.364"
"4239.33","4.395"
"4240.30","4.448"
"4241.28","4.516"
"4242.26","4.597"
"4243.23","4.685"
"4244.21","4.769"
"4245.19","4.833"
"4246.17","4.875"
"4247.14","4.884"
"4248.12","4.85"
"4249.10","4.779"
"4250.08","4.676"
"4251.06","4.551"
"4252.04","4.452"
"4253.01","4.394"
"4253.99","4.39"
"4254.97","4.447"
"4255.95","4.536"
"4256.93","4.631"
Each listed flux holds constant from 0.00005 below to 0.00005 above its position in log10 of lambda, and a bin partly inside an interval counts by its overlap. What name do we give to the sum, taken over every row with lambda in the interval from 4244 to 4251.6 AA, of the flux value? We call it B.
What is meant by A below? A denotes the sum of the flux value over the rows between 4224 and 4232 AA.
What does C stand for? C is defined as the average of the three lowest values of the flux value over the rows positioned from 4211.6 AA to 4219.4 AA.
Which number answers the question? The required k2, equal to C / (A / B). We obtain 4.33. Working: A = 38.1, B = 38.2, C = 4.31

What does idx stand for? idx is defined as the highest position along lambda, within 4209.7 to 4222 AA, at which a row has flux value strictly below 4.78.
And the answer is 4215.96 AA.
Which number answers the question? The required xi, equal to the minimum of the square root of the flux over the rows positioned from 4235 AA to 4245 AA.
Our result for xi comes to 2.09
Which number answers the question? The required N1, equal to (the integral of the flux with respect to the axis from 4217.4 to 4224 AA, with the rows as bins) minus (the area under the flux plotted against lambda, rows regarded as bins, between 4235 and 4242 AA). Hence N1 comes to 3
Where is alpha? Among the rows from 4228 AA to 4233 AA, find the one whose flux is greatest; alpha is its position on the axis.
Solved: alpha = 4228.60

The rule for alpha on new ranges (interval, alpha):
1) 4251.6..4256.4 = 4255.95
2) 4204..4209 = 4204.33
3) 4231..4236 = 4231.52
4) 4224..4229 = 4224.71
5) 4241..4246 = 4245.19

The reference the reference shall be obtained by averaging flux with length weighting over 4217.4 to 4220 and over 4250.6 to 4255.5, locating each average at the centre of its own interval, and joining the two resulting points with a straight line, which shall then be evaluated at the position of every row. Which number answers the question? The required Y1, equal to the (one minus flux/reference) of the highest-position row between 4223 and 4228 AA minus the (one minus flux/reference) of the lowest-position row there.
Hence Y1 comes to 0.06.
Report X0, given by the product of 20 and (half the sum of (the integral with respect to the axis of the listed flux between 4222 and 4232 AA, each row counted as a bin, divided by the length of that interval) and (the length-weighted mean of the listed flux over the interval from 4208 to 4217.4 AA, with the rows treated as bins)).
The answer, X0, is 92.8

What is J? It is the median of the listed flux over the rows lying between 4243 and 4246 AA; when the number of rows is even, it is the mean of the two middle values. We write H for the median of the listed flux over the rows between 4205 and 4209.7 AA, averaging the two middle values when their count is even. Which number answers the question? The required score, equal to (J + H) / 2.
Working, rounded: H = 4.42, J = 4.8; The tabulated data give 4.59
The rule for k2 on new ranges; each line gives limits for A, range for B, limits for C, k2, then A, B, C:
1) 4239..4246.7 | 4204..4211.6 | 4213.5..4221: 4.25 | 37.1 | 35.1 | 4.49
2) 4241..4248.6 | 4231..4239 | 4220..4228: 4.50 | 38.0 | 35.4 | 4.83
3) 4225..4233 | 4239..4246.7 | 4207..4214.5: 4.24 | 37.6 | 37.1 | 4.30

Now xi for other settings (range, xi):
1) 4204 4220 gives 2.07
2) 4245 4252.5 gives 2.11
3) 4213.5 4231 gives 2.09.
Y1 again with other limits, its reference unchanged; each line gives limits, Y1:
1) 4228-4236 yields 0.04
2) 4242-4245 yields -0.04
